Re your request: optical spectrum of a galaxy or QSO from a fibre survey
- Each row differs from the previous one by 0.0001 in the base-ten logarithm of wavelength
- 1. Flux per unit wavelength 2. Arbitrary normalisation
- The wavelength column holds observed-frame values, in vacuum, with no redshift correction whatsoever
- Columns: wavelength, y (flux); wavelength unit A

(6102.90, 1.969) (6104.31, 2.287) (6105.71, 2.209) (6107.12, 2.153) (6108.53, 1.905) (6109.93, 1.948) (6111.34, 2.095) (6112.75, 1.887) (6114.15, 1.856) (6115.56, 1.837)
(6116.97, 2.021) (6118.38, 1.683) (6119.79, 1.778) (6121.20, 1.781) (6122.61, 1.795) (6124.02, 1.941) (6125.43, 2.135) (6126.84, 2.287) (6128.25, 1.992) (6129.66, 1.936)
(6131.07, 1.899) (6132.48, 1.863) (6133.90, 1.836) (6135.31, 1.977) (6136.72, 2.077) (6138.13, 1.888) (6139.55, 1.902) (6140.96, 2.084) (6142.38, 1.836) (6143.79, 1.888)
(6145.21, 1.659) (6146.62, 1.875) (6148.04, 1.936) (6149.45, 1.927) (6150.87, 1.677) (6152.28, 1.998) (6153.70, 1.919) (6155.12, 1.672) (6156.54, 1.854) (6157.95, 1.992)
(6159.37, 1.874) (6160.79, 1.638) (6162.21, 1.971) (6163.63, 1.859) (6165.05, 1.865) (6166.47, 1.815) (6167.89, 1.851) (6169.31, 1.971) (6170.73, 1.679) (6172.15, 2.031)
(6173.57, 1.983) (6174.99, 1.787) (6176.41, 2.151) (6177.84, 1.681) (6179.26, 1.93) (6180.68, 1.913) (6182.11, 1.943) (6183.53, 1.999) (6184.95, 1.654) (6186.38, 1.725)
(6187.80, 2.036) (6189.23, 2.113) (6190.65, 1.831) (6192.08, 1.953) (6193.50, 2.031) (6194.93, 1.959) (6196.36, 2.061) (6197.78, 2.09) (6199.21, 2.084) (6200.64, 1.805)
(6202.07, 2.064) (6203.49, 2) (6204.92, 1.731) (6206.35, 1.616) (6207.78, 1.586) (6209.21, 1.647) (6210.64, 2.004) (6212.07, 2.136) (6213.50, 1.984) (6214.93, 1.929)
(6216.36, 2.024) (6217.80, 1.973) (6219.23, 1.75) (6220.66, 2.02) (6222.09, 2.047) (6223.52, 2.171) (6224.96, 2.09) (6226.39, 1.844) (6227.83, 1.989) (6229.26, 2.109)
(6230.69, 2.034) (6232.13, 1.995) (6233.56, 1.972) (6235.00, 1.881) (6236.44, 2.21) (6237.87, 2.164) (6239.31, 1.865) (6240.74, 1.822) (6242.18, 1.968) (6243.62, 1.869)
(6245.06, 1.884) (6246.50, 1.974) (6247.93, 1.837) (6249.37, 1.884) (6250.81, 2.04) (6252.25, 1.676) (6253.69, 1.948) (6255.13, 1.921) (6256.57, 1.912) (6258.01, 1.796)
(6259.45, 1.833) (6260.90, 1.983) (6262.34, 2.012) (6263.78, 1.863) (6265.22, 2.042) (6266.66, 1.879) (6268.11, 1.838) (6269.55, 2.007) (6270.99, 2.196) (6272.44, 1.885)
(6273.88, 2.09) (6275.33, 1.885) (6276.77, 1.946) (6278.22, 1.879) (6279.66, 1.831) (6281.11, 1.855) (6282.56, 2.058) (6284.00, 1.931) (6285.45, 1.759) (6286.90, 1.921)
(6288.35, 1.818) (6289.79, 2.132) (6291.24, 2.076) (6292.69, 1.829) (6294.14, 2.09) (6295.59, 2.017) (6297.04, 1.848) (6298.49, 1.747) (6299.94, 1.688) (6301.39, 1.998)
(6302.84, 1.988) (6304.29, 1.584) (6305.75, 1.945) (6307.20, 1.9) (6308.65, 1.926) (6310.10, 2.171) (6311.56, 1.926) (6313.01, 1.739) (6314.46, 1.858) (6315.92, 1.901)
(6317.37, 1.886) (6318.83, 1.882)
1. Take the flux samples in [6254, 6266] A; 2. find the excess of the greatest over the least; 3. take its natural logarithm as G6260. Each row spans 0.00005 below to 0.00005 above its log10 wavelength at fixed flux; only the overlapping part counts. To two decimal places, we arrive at -1.40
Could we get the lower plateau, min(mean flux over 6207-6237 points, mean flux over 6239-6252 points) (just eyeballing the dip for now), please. 1.90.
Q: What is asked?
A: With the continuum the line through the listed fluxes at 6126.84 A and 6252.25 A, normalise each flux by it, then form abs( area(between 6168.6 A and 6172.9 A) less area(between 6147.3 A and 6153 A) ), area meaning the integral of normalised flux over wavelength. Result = 1.0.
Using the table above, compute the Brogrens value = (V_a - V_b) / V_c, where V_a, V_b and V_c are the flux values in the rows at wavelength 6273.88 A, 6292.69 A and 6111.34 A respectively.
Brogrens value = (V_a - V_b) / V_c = 0.12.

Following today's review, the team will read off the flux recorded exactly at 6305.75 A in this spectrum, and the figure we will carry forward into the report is 1.945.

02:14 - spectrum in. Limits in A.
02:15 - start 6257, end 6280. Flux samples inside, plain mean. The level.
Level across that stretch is 1.94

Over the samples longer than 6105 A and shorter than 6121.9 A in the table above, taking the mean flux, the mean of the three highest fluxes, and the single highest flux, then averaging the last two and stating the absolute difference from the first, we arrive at 0.25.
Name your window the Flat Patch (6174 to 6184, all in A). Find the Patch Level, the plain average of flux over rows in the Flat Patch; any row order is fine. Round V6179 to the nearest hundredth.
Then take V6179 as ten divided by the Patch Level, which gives 5.22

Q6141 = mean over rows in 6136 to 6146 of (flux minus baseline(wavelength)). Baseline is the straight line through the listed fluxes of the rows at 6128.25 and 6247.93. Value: -0.07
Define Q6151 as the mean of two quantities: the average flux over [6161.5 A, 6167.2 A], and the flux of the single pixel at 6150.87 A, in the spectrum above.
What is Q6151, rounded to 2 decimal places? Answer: 1.78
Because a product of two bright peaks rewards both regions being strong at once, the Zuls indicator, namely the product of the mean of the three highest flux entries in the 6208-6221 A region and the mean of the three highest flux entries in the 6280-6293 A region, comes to 4.30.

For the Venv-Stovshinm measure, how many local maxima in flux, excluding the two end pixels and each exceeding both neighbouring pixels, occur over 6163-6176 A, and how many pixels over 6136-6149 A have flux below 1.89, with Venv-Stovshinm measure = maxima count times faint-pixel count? 15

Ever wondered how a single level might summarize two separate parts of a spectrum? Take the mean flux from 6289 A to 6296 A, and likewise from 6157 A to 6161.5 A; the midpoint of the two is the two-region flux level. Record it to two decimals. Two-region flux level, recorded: 1.93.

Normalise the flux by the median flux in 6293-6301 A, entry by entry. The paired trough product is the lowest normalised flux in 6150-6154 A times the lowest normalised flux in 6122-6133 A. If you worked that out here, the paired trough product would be 0.88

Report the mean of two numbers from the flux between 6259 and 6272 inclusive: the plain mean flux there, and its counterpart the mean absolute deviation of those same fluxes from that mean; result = 1.03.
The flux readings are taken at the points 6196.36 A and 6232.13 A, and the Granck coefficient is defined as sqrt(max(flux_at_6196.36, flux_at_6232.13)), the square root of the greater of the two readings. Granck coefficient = 1.44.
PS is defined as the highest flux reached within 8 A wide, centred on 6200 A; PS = 2.09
